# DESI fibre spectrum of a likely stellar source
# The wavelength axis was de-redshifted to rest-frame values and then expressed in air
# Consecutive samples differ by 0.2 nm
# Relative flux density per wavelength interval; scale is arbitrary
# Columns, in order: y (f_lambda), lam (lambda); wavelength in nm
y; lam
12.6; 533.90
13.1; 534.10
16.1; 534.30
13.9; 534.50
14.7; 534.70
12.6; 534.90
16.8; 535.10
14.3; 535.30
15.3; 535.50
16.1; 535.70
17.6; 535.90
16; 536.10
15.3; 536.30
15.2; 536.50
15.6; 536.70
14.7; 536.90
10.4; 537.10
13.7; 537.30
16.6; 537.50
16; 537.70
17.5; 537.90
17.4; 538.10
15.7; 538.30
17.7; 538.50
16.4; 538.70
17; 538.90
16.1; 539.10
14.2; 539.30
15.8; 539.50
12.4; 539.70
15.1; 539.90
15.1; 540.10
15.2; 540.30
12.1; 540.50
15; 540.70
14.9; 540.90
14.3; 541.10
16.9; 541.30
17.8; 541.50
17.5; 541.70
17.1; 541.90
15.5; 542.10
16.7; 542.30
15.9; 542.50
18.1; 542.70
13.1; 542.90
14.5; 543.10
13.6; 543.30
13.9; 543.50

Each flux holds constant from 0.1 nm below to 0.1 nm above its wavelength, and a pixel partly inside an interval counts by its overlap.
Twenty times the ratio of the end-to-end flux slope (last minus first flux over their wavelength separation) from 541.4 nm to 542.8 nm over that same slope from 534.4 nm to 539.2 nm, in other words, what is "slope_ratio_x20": 10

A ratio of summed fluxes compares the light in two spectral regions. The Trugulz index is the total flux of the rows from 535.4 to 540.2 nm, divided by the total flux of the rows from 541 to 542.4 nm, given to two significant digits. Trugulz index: 3.2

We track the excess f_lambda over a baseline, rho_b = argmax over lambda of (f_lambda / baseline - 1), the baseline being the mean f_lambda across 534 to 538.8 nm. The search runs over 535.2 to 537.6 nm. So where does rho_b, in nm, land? 535.90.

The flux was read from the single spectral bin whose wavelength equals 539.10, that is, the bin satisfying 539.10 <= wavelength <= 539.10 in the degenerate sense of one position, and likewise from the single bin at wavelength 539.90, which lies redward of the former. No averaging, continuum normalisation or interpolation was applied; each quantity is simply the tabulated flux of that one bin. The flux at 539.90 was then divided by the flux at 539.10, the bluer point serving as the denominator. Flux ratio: 0.94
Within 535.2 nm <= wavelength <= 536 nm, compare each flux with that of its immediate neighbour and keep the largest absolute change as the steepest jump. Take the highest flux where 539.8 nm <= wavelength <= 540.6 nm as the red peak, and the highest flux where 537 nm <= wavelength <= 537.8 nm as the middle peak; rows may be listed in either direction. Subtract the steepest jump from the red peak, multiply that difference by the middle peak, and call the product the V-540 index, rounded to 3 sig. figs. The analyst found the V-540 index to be 227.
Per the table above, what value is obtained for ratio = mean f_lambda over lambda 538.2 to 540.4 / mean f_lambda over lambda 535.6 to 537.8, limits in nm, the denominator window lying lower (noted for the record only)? 1.02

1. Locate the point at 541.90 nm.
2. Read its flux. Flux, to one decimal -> 17.1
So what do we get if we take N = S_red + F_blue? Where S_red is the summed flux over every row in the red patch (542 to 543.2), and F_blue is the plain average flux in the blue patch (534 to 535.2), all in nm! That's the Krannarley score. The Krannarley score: 108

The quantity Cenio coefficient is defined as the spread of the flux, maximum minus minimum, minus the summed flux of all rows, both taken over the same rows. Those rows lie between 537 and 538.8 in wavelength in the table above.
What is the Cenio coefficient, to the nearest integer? -134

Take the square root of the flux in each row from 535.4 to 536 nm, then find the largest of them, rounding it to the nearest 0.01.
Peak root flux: 4.20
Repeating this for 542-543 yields 4.25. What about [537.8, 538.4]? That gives 4.18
